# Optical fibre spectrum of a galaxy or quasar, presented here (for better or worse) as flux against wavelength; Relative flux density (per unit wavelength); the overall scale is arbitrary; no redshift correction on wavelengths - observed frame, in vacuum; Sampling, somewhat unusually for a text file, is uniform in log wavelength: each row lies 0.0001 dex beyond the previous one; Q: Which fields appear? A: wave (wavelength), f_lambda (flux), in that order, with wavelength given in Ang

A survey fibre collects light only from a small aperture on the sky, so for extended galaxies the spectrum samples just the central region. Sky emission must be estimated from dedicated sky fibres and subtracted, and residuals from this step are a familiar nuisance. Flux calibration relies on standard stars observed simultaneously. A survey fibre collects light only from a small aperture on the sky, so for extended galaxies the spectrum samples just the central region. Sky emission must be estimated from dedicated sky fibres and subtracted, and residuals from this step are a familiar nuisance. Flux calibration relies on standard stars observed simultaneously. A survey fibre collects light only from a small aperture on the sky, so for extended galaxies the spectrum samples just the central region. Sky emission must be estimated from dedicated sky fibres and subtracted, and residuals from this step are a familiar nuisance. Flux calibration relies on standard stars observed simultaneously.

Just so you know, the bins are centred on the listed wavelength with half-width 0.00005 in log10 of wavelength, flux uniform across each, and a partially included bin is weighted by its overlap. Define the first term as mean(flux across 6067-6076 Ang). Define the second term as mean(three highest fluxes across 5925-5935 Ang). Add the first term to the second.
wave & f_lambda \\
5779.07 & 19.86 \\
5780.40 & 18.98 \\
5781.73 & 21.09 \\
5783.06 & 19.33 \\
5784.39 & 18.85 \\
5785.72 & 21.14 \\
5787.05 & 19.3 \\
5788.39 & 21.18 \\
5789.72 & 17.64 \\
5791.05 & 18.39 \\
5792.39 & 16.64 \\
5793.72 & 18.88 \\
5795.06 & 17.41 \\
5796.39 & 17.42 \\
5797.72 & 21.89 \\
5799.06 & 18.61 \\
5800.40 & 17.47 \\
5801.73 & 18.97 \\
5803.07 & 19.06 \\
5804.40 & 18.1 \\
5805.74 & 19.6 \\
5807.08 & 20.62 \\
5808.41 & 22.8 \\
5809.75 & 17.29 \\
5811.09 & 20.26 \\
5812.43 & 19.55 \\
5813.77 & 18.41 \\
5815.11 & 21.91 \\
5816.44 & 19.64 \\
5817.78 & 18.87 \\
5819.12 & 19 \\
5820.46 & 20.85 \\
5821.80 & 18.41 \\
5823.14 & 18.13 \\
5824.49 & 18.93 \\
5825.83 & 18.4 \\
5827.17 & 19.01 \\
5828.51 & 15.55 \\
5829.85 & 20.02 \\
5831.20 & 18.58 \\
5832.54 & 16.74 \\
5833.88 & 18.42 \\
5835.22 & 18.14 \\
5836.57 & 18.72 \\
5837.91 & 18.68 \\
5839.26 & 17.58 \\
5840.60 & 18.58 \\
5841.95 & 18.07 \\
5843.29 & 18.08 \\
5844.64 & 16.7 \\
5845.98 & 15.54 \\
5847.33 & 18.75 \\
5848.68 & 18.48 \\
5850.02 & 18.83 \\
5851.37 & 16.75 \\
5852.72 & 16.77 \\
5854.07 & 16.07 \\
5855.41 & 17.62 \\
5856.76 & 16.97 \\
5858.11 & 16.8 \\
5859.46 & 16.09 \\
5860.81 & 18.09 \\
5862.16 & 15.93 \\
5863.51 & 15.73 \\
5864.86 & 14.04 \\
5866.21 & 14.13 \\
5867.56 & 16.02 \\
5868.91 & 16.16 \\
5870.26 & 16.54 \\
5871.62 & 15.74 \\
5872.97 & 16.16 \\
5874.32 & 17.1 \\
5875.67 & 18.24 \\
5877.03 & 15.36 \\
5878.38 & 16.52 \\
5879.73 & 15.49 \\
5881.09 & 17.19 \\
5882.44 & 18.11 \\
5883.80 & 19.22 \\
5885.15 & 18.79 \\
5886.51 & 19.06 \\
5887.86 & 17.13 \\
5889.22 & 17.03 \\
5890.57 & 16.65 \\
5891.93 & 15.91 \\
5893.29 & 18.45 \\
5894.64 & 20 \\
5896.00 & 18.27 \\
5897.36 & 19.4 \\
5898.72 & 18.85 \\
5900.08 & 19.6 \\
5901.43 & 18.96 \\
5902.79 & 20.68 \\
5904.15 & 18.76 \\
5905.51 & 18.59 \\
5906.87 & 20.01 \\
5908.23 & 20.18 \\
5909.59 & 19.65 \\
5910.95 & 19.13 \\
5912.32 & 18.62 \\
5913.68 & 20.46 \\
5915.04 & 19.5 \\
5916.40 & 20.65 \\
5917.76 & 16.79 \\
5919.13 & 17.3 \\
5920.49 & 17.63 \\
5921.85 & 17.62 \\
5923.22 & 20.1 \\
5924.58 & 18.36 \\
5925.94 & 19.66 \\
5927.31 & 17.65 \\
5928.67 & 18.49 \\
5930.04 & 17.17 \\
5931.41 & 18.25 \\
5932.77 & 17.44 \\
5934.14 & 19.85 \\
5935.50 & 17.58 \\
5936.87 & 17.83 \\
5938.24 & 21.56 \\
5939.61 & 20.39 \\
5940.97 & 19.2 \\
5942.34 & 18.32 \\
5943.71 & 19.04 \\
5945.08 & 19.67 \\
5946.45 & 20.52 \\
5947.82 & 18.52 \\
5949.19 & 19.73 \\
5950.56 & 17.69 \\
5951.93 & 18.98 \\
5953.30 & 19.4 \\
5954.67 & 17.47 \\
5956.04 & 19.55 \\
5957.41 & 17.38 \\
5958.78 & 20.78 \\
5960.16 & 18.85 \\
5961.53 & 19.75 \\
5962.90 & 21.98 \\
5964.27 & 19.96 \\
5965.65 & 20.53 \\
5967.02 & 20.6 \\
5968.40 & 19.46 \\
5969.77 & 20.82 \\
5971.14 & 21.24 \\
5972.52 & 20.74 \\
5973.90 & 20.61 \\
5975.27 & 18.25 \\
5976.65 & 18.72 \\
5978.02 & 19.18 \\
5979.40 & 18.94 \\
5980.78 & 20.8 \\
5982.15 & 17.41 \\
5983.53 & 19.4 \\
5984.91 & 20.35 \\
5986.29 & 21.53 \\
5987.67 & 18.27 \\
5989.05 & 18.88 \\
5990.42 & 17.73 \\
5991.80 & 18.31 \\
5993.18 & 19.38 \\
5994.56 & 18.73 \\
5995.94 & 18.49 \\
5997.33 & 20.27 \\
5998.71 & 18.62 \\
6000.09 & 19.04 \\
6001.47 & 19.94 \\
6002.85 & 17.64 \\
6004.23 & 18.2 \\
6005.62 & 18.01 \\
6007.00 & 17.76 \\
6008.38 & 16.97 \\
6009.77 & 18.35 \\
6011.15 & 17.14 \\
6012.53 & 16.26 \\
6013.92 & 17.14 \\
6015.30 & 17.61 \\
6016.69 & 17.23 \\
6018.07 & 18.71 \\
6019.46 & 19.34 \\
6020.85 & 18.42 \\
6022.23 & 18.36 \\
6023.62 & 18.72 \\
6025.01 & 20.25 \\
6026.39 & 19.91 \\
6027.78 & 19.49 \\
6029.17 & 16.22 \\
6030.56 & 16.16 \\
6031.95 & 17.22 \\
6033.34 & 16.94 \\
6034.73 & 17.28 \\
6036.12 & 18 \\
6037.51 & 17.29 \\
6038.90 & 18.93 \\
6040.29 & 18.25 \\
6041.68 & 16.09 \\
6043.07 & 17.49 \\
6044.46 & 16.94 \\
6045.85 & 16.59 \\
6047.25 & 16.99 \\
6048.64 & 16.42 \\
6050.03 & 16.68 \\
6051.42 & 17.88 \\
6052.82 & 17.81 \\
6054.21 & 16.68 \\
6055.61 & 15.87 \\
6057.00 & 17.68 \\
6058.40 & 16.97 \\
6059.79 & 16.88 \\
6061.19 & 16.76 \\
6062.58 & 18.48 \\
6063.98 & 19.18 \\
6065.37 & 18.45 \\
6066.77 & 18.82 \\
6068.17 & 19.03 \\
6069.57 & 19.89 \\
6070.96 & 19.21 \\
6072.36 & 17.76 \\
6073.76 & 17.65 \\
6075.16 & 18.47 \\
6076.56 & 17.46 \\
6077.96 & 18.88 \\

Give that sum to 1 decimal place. 38.0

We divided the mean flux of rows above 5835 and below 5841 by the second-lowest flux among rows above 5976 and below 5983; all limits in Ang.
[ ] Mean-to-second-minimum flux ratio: 0.98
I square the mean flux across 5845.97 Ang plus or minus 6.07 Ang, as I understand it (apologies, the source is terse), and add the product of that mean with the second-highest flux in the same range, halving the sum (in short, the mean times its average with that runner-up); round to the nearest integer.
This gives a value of 324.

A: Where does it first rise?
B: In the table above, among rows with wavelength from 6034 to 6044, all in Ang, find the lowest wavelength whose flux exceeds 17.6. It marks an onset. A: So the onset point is 6036.12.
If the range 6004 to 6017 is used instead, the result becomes 6004.23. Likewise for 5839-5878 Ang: 5840.60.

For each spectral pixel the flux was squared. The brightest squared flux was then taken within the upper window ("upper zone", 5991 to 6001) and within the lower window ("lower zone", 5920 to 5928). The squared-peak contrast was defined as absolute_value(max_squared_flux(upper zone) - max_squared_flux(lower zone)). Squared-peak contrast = 7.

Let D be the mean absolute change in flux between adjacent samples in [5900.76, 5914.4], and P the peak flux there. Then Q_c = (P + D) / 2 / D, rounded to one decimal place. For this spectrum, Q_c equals 11.1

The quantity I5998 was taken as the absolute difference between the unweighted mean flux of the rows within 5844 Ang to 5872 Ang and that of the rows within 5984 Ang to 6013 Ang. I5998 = 2.0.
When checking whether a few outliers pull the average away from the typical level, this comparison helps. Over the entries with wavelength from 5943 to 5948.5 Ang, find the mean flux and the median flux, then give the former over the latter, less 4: -3.00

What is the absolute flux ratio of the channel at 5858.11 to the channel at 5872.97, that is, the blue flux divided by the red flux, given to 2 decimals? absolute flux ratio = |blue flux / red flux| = 1.04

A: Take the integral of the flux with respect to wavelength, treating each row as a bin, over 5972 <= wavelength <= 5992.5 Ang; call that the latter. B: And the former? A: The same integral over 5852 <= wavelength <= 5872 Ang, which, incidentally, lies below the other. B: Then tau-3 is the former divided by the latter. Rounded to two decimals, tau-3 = 0.82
